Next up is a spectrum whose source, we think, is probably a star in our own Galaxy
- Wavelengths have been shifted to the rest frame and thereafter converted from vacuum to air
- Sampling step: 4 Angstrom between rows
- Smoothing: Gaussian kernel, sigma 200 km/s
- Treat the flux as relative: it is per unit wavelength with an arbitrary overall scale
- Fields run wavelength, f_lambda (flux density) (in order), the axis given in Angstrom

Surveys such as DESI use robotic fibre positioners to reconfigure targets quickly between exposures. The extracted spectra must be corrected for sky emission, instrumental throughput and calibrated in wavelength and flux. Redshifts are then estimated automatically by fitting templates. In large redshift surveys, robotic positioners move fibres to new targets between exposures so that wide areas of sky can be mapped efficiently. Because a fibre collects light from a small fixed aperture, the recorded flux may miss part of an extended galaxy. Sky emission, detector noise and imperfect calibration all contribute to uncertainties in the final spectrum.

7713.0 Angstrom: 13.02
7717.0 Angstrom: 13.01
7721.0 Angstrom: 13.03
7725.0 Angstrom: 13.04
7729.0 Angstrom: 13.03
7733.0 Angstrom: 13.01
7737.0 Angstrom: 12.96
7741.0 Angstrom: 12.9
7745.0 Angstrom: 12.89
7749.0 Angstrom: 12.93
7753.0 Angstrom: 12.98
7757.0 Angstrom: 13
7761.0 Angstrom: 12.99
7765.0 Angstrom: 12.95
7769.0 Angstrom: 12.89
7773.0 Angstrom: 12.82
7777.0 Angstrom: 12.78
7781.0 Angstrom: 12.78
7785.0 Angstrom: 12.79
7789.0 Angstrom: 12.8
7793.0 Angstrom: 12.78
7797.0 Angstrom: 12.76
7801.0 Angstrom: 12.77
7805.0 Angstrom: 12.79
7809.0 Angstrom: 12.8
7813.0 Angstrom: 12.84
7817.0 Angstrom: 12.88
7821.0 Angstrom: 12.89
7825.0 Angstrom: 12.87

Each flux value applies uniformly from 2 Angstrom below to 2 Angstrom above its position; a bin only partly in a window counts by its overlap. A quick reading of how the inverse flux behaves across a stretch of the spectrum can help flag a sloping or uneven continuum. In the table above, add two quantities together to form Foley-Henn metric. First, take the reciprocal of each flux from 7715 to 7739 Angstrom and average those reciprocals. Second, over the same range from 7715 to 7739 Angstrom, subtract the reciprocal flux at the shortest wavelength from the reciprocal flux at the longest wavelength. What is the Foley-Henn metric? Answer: 0.0771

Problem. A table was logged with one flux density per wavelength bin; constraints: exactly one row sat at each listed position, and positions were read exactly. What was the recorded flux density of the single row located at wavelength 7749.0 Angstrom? 12.93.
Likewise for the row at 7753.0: 12.98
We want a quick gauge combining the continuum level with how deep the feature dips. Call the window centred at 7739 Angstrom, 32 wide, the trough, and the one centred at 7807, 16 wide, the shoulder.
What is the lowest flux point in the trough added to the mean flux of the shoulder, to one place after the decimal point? 25.7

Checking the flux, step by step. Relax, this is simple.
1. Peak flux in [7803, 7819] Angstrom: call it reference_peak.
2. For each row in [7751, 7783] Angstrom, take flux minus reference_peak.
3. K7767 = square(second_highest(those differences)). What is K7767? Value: 0.012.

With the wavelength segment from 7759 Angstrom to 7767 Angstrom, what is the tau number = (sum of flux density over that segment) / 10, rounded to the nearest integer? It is 3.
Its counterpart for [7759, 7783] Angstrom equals 8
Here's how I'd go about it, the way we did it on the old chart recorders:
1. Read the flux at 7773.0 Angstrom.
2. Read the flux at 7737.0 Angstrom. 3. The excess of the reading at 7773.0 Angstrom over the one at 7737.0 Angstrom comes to -0.14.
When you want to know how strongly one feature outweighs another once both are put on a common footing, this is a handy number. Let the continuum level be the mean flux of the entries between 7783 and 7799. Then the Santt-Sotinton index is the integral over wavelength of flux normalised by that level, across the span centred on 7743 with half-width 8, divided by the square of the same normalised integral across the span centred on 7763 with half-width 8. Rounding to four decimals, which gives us 0.0615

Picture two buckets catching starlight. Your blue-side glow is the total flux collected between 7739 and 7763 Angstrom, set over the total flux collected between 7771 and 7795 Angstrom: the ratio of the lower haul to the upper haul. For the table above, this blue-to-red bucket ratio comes 1.01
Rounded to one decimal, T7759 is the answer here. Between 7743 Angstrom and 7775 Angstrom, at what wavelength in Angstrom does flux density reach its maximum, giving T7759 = 7757.0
